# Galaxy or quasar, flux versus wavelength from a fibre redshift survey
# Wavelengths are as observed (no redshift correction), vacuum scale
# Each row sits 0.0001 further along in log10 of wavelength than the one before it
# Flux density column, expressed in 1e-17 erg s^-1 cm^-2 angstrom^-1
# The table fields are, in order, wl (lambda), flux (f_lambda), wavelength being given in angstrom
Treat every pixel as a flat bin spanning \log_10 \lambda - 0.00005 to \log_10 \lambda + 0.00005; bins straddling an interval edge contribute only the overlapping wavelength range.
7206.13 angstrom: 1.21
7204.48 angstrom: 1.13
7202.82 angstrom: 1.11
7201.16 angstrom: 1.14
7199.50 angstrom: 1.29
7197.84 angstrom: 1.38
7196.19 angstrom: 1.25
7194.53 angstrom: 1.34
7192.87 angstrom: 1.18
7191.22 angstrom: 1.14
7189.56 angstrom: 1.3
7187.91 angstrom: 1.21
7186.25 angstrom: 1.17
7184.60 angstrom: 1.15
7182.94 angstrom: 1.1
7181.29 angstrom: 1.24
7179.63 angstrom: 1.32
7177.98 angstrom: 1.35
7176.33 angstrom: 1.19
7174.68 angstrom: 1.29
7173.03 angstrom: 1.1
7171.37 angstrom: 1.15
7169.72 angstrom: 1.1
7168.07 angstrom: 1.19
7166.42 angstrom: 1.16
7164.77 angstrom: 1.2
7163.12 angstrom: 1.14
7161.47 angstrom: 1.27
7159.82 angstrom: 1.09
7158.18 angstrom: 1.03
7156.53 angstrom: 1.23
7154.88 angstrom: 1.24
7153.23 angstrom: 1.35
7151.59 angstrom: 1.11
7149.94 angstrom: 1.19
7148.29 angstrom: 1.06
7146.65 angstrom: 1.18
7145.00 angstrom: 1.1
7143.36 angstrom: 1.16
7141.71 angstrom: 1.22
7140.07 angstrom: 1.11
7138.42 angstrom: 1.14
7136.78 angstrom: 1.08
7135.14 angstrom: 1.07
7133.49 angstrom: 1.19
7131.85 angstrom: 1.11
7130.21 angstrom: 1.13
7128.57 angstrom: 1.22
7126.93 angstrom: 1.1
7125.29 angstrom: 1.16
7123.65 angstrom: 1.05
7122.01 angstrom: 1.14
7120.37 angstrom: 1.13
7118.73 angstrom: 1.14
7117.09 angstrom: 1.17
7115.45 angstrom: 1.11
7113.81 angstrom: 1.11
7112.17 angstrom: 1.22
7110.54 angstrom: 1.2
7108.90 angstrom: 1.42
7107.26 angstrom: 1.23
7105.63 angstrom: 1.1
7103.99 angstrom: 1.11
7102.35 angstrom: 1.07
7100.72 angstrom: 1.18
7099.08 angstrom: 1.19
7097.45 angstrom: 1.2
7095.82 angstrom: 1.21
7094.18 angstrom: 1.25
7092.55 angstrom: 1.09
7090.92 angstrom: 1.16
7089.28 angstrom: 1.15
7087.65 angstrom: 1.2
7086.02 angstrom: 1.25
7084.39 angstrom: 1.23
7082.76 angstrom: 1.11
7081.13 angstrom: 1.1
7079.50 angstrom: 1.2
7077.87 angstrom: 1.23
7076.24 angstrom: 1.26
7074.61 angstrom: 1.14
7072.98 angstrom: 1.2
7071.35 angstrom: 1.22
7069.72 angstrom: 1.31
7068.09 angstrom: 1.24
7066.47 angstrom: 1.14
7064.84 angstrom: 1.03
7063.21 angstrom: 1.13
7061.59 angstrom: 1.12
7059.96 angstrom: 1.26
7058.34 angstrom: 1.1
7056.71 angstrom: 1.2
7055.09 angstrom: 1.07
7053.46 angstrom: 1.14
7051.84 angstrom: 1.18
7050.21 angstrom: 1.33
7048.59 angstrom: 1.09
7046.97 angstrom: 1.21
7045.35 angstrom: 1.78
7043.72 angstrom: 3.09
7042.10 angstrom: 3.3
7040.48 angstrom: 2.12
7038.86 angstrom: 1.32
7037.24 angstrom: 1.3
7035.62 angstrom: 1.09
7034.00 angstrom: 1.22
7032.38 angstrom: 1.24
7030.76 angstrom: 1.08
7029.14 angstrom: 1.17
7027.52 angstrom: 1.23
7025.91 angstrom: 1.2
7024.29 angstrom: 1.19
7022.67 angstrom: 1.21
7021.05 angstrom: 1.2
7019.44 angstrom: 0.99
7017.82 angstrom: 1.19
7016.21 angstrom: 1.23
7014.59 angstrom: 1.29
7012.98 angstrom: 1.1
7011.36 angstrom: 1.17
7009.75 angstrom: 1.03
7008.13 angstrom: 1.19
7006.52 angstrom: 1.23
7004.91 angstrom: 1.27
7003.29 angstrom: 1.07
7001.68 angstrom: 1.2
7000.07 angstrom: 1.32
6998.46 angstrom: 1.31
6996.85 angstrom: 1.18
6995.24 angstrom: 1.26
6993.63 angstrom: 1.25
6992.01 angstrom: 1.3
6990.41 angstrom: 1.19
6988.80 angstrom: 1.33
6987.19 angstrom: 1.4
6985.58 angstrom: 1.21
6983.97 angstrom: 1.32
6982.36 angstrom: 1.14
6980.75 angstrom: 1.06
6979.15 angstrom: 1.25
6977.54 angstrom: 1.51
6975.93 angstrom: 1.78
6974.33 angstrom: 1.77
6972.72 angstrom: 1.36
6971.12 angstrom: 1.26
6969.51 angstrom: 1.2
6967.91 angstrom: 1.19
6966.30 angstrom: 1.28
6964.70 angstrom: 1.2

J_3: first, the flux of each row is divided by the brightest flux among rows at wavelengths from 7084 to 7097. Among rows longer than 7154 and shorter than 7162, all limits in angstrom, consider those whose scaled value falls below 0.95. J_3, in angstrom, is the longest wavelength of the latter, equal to 7159.82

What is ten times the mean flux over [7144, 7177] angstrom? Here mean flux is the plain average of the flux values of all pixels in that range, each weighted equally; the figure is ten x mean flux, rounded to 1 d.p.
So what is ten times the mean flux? 11.7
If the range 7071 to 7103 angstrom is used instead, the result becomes 11.8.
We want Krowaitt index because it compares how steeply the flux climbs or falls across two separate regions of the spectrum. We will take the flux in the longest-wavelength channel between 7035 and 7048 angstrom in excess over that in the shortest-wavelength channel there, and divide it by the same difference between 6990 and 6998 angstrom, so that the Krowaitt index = -12.0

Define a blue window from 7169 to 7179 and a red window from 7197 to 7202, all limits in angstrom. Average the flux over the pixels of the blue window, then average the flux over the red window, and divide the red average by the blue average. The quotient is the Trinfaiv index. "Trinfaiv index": 1.06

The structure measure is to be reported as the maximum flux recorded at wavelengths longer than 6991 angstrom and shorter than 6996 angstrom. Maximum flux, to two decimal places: 1.30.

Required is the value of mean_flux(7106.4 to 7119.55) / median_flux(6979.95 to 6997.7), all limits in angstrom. 0.96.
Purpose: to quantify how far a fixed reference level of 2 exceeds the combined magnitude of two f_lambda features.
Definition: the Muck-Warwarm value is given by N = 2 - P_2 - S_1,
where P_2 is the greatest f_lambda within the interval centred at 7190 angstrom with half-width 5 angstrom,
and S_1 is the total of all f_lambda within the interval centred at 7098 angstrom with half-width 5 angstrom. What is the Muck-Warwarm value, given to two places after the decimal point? -6.44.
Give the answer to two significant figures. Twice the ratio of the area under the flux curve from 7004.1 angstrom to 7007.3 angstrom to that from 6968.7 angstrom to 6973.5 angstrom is 1.3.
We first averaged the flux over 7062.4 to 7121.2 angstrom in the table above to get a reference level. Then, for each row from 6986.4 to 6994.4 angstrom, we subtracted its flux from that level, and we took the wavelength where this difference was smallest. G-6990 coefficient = 6987.19 angstrom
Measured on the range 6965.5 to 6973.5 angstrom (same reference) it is 6972.72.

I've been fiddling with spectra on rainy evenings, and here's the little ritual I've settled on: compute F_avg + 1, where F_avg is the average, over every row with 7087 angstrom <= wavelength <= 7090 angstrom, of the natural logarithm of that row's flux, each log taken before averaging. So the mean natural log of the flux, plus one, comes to 1.16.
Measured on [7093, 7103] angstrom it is 1.17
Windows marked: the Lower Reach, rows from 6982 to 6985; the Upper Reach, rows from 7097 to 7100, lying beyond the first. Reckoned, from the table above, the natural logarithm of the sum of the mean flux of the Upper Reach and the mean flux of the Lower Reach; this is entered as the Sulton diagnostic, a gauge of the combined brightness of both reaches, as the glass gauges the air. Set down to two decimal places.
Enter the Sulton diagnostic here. 0.89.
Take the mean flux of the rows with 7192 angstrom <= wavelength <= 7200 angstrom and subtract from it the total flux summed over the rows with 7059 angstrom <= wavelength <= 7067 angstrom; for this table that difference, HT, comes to -4.39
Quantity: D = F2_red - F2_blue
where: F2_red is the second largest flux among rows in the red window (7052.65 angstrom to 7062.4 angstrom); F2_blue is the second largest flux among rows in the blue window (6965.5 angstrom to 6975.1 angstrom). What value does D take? -0.16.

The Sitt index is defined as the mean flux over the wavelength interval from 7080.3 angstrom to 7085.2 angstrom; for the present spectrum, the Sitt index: 1.15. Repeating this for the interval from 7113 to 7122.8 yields 1.13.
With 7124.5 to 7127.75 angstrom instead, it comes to 1.13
